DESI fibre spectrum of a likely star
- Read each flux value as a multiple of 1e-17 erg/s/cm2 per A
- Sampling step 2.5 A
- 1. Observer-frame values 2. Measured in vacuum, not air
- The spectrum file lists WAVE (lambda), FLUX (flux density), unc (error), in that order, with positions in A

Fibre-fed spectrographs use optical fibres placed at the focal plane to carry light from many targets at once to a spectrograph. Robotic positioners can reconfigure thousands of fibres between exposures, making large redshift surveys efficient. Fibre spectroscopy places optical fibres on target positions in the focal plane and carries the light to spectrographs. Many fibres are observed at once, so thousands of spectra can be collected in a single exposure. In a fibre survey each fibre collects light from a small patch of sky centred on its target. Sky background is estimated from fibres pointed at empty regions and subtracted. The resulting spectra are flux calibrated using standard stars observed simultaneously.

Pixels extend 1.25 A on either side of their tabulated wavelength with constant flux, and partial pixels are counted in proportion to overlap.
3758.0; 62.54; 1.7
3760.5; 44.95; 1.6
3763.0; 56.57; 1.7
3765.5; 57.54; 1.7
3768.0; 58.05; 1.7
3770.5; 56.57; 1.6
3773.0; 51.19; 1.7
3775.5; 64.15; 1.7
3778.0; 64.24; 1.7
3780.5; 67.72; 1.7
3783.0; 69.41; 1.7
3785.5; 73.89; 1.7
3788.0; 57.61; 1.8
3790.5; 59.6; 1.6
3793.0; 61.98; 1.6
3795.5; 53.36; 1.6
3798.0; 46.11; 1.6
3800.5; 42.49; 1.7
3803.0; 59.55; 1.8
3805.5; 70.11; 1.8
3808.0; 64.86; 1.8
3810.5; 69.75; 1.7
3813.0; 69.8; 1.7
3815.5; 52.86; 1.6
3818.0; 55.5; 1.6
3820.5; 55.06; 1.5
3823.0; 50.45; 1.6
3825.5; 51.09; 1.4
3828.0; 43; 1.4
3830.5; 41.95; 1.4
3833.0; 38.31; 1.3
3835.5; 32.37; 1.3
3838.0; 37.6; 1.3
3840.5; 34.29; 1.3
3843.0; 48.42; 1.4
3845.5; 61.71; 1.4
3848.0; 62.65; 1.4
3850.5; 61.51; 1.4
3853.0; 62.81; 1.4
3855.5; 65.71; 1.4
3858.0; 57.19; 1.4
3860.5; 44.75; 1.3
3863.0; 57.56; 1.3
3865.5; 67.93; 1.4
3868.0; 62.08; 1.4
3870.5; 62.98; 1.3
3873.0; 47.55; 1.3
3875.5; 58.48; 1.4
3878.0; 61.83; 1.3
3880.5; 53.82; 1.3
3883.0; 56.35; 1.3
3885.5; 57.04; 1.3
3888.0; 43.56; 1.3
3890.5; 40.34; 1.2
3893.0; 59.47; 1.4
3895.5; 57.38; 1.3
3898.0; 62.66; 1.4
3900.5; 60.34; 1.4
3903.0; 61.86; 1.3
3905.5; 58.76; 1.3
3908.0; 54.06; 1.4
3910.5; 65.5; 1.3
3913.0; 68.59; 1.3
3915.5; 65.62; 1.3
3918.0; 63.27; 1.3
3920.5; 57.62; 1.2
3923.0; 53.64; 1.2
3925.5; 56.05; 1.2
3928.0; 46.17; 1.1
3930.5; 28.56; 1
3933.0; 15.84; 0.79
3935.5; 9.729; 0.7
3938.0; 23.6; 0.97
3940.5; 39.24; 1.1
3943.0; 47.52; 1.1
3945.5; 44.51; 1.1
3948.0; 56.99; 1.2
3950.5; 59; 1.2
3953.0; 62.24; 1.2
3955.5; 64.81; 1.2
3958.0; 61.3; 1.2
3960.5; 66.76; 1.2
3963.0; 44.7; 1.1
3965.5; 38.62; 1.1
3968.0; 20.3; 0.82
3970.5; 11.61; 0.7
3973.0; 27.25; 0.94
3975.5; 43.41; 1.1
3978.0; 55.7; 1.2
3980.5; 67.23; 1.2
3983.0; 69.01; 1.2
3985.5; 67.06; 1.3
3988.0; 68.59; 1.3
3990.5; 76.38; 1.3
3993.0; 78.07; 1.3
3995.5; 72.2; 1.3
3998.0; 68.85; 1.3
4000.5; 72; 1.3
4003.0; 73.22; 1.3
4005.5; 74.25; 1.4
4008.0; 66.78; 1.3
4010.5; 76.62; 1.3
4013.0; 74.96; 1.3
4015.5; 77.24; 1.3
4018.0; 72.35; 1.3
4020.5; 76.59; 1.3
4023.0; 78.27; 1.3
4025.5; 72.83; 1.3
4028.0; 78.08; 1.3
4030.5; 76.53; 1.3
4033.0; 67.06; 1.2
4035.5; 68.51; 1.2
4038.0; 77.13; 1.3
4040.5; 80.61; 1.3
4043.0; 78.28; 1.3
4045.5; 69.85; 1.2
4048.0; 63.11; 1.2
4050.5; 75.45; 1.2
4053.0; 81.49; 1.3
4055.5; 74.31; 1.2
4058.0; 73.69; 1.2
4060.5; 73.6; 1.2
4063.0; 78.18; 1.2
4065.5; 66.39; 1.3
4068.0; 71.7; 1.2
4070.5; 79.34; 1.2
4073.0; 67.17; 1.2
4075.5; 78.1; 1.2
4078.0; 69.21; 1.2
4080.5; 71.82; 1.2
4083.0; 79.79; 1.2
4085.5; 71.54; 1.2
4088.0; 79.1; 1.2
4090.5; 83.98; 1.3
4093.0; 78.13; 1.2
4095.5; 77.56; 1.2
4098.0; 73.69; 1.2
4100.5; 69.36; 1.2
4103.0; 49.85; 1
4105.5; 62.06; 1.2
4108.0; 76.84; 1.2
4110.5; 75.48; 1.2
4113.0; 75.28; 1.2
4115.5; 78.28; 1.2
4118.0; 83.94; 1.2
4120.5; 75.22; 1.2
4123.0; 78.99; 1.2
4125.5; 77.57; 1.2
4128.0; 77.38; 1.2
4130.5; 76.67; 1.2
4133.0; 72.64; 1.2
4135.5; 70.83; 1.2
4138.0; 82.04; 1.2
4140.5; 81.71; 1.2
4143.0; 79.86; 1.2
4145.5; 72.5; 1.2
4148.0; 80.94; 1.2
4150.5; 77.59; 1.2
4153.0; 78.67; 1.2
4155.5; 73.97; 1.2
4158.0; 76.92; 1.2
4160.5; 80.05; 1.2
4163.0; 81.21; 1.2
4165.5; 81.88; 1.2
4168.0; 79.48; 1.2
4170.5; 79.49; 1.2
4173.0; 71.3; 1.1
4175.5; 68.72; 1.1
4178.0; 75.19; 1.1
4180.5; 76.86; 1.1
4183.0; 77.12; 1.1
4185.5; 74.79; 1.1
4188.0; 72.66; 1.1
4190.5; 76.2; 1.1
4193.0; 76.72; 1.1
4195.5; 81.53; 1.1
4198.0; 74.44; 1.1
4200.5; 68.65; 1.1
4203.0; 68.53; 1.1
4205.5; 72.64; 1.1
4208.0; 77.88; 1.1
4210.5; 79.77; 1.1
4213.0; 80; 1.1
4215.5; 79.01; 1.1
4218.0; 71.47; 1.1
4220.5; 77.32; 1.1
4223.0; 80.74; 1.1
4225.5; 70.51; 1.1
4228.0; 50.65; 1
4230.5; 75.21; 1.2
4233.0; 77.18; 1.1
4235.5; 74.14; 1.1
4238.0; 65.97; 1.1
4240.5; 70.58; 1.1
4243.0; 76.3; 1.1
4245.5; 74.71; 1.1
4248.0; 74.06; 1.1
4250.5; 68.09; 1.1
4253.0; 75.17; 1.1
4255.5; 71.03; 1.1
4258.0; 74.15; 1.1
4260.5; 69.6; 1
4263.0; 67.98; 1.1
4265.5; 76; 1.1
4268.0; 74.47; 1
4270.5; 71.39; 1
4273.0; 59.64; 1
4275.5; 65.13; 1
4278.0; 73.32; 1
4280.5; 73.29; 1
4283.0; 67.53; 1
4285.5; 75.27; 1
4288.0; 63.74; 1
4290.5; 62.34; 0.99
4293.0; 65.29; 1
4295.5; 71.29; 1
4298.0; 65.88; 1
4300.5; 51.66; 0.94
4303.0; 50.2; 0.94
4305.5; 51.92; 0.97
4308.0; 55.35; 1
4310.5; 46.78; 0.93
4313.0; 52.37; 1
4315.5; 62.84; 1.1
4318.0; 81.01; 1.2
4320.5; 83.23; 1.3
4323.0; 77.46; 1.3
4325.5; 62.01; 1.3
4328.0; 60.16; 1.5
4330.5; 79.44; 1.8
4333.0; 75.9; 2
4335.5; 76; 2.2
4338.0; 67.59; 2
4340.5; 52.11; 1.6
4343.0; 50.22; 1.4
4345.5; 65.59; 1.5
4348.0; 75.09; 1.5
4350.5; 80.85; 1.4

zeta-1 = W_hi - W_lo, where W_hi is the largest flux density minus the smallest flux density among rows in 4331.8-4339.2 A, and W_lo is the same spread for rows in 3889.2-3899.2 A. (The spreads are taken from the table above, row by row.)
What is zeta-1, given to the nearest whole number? -14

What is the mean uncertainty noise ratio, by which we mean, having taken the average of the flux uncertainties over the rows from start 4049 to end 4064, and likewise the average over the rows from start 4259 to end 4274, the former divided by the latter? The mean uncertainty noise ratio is 1.18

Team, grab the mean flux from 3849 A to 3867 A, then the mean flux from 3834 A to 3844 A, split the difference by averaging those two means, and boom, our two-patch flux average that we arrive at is 49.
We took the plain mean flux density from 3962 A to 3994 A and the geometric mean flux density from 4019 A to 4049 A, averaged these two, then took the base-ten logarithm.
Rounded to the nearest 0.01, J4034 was 1.80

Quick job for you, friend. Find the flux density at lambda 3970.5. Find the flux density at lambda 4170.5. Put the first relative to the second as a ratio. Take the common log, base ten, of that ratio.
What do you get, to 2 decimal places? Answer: -0.84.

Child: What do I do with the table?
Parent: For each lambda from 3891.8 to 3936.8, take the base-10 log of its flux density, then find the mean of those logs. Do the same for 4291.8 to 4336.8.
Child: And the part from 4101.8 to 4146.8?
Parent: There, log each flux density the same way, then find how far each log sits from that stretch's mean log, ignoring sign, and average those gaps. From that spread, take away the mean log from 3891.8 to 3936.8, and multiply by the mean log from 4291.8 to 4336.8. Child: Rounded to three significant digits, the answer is -2.97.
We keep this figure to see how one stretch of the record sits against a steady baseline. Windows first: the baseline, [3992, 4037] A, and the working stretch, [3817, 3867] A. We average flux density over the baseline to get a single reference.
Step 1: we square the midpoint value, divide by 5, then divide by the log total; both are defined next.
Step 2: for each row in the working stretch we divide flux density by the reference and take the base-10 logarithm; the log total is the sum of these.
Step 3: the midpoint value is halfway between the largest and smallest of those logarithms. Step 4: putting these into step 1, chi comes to -0.0023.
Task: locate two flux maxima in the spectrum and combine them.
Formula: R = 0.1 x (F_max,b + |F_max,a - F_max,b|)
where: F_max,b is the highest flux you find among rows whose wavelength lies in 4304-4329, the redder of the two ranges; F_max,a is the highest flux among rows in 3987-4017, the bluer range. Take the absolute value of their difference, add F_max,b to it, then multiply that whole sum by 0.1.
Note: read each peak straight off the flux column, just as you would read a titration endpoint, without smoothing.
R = 8.8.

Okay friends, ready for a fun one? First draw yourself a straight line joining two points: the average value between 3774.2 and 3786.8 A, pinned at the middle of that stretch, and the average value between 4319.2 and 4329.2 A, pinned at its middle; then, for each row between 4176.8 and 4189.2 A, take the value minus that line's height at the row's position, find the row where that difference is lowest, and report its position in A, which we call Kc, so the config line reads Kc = 4188.0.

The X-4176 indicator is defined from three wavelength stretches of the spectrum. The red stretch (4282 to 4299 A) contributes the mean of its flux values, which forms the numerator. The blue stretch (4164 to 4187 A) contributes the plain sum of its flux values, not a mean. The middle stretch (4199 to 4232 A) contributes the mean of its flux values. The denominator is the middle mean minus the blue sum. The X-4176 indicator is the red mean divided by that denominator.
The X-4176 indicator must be -0.11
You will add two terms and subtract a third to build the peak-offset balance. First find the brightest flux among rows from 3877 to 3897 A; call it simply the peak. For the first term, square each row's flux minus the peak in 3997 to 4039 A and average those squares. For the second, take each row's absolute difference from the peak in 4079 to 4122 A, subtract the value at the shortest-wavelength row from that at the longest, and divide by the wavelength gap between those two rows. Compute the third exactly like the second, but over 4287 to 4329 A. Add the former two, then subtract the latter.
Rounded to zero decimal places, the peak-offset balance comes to 153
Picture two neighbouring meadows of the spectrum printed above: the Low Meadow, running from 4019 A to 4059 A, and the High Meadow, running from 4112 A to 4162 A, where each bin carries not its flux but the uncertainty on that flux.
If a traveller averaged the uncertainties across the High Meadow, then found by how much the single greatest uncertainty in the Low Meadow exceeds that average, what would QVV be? 0.10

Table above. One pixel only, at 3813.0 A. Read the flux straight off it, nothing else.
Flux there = 69.8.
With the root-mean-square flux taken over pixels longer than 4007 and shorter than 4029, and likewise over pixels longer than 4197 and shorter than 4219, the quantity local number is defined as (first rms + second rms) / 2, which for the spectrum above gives 75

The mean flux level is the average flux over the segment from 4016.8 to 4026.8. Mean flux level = 75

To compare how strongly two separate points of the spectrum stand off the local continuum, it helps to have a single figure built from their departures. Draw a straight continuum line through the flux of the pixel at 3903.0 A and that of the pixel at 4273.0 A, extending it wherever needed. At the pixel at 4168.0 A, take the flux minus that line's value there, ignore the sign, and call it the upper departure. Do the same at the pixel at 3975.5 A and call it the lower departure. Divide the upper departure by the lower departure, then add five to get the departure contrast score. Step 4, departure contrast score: 6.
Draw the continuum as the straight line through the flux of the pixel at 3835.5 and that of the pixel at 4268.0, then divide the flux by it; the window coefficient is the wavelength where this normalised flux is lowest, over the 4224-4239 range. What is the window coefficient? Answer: 4228.0 A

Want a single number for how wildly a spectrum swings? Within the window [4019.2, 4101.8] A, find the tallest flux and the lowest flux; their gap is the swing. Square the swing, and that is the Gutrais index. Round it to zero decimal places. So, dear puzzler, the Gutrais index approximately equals 436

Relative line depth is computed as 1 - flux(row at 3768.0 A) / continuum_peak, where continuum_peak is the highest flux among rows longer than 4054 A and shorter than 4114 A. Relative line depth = 0.31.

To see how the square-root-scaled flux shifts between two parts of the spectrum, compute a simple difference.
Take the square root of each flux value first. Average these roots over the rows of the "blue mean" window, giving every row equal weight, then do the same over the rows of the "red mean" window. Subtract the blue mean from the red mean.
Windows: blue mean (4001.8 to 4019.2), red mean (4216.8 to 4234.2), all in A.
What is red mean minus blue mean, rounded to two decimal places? -0.12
